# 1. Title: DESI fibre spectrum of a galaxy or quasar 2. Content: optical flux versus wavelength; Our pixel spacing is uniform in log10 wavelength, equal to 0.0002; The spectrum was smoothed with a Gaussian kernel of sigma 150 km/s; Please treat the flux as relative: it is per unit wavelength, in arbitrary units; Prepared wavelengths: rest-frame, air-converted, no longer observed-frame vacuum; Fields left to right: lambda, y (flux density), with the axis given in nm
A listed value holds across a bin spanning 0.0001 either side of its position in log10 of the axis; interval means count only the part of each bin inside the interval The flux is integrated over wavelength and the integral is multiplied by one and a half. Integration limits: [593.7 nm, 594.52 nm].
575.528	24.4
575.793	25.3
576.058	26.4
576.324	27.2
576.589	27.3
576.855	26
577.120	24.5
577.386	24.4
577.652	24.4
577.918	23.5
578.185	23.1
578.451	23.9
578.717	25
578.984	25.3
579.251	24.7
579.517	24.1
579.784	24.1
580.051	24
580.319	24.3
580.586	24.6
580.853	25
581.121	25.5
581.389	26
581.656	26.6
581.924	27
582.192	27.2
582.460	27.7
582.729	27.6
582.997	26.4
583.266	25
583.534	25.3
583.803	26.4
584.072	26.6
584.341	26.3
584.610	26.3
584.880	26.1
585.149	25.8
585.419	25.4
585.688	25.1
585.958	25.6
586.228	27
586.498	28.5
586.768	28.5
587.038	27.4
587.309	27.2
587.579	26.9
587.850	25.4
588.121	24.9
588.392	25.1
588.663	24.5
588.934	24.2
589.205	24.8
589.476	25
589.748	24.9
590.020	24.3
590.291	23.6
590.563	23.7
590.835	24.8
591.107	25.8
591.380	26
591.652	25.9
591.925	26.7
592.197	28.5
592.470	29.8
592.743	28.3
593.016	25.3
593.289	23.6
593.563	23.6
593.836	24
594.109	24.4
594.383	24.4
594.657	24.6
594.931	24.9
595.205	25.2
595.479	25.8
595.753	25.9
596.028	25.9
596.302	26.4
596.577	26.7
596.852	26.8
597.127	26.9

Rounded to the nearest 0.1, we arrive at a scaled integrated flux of 29.9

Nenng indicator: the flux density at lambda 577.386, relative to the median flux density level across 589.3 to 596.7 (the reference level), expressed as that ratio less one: -0.03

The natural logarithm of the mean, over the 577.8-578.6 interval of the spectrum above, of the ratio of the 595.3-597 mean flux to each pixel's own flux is 0.11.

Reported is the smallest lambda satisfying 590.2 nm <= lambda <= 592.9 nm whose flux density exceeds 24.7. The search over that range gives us 590.835 nm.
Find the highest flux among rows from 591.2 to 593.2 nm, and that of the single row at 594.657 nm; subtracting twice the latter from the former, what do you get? -19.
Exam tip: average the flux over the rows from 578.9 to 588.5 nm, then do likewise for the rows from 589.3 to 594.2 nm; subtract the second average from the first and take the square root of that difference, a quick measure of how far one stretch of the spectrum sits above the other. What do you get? 0.72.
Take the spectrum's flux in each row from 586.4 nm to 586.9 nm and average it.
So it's 28.5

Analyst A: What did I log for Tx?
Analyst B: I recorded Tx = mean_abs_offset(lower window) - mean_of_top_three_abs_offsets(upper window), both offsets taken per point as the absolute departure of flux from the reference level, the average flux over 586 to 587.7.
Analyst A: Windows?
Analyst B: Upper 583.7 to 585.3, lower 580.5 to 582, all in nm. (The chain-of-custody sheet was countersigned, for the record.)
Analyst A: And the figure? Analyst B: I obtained 0.3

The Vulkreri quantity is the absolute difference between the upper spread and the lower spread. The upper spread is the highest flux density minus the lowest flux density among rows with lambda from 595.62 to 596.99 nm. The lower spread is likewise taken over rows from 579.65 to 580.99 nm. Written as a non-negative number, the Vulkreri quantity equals 0.1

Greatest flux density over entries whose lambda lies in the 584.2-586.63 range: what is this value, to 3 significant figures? 28.5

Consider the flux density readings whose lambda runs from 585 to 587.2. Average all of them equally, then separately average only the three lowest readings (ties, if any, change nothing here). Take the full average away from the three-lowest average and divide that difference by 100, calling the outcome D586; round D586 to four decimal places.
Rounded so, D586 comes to -0.0130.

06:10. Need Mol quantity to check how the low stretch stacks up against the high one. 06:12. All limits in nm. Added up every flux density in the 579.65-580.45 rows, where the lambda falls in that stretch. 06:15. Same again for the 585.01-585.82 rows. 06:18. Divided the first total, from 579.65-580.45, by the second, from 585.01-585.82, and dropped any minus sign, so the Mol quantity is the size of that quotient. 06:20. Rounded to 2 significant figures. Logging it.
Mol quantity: 0.95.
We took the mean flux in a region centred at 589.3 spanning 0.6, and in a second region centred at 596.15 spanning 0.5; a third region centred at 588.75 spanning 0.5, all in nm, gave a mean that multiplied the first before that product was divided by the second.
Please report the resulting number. 23.2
